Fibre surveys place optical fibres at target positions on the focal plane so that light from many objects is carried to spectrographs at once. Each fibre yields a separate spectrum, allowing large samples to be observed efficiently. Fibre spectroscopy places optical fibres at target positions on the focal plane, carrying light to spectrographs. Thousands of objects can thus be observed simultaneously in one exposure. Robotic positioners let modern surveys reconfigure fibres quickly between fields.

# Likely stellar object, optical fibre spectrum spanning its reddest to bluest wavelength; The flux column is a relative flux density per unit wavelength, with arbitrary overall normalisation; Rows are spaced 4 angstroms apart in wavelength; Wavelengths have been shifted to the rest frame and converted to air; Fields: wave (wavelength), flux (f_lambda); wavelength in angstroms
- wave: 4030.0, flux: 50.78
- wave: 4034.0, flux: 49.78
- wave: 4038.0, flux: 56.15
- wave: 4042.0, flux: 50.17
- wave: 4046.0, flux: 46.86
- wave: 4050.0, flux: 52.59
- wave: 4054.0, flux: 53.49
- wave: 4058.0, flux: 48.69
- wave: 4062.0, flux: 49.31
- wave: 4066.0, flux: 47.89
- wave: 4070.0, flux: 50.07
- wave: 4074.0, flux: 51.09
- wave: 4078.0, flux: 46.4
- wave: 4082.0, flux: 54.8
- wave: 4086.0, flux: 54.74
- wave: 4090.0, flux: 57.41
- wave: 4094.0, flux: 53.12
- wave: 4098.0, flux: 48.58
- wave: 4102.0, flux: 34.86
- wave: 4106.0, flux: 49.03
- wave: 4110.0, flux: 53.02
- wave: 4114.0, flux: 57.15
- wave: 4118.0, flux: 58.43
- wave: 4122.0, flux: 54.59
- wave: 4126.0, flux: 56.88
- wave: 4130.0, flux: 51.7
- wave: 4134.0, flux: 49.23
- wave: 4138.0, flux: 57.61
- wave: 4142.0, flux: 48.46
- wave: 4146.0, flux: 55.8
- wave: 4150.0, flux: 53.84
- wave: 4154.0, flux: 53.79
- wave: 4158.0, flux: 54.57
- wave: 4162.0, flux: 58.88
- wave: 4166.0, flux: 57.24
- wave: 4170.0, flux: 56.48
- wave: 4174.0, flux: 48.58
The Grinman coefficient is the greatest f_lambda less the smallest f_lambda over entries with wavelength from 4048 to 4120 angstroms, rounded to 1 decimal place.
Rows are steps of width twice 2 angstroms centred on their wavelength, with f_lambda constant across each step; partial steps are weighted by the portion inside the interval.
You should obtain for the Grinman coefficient 23.6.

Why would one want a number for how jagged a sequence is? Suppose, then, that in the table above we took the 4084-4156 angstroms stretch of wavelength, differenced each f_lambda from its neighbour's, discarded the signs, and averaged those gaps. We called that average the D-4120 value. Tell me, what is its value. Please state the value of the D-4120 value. 5.3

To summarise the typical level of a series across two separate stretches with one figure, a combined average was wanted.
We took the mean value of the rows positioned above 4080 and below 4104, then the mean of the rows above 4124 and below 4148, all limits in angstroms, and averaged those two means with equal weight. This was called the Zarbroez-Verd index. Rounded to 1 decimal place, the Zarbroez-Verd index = 51.9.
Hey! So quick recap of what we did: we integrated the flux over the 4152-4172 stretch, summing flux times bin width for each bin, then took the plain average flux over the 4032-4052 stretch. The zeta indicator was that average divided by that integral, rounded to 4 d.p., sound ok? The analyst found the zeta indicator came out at 0.0455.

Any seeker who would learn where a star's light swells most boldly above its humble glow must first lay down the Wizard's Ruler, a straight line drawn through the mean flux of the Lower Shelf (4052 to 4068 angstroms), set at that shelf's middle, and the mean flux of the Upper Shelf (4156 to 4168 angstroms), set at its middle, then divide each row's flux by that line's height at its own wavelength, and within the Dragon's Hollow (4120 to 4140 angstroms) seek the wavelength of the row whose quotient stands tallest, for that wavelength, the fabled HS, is 4126.0 angstroms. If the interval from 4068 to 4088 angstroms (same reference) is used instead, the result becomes 4082.0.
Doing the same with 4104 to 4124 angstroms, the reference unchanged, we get 4118.0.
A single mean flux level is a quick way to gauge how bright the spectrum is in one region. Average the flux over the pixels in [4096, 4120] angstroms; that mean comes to 50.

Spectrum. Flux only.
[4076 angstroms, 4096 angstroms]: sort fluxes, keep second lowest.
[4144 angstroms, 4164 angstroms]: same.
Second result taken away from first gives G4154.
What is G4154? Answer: -0.7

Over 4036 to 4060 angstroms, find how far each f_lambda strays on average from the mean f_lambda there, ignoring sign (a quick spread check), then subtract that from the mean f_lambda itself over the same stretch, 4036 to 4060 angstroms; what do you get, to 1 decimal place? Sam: 48.6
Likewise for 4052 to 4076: 48.6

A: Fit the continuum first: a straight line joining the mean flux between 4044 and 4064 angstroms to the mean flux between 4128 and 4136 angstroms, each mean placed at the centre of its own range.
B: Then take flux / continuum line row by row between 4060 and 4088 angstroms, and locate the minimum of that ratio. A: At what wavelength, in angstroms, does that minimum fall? 4078.0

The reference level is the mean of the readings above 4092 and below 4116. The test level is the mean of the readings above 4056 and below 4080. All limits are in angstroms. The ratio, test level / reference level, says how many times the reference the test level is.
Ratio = 0.99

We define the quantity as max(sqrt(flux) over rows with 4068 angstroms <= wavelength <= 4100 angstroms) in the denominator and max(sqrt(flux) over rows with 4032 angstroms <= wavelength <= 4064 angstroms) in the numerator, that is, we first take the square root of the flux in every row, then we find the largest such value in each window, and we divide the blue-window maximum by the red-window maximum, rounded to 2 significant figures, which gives 0.99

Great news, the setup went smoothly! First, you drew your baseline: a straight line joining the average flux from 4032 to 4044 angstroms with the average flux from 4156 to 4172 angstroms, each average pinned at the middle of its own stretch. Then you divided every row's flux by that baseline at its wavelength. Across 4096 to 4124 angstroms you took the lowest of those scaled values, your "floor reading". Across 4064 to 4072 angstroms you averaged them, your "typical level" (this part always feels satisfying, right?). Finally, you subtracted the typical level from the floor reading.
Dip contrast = -0.28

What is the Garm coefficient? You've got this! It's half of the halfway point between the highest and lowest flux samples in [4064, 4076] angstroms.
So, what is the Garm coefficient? 24.7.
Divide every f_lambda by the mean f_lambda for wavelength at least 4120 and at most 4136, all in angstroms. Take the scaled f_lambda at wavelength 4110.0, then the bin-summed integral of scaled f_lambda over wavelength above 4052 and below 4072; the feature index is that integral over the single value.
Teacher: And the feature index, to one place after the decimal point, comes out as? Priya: 18.8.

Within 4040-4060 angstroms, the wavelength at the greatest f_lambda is 4054.0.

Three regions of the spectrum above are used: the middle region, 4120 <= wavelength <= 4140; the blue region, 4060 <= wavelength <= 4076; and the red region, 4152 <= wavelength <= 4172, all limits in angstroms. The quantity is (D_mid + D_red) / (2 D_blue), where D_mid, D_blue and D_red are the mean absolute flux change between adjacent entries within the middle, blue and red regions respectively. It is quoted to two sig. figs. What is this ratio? 2.1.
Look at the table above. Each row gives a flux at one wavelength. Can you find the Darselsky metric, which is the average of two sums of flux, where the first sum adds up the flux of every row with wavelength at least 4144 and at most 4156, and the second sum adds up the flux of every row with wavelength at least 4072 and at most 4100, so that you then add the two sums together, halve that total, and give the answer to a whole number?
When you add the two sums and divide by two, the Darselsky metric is 265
